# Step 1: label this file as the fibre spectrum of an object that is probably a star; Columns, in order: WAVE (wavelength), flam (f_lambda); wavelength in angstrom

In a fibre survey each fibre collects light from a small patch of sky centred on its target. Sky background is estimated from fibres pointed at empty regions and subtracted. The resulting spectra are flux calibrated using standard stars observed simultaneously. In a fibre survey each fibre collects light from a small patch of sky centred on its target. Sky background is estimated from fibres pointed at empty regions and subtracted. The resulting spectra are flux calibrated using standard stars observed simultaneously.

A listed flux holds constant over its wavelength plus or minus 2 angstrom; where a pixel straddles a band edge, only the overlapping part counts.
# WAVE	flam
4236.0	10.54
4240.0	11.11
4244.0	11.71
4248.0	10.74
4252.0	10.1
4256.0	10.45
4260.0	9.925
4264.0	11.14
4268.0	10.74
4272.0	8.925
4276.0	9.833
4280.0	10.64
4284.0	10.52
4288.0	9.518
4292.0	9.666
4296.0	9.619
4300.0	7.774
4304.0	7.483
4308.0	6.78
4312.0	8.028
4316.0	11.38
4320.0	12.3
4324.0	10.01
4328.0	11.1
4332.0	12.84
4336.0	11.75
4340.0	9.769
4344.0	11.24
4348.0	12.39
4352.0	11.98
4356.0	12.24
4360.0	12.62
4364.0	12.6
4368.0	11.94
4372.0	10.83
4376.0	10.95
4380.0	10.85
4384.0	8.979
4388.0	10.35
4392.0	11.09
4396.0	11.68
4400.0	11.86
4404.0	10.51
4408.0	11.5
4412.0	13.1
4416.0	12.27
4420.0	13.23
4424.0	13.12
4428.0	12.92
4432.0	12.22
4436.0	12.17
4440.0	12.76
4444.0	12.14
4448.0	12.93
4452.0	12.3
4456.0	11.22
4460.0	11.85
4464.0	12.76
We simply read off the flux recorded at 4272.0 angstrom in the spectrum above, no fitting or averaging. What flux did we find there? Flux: 8.925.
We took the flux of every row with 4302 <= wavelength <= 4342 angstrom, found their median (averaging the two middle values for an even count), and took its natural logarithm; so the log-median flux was 2.36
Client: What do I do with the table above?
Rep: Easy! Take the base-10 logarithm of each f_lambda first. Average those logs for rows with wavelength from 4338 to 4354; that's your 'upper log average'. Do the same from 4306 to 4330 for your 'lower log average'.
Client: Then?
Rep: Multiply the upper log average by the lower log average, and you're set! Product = 1.040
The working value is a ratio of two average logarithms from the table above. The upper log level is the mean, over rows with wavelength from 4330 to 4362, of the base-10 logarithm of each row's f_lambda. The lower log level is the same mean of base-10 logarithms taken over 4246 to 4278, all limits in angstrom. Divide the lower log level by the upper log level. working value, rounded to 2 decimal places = 0.94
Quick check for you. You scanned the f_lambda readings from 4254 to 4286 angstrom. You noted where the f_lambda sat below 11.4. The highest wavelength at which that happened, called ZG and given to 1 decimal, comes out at 4284.0 angstrom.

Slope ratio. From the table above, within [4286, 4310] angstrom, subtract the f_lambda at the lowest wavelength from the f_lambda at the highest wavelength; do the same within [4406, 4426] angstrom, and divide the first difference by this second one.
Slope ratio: -1.7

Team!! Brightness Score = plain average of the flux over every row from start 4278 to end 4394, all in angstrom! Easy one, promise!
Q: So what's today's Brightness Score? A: 10.6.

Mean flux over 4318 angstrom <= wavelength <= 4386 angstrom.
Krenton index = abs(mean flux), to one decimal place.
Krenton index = 11.4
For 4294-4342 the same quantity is 9.9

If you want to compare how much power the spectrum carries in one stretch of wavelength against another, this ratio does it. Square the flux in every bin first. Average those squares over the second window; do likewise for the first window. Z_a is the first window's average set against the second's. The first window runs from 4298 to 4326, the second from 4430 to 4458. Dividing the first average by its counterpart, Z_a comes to 0.58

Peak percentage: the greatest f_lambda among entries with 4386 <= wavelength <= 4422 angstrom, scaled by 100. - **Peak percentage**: 1323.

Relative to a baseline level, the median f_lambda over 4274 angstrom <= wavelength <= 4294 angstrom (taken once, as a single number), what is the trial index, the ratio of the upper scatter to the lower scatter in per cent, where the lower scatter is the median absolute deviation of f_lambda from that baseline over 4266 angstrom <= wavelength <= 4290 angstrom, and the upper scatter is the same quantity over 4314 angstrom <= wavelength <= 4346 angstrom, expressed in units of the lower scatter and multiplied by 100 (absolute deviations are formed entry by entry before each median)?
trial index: 198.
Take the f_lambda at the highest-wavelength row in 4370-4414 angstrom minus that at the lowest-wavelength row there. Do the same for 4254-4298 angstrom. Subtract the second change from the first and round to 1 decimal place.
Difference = 3.1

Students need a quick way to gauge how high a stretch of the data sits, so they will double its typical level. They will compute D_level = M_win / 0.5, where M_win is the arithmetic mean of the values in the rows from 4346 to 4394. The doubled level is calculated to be 23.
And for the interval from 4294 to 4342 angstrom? 20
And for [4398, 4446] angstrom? 25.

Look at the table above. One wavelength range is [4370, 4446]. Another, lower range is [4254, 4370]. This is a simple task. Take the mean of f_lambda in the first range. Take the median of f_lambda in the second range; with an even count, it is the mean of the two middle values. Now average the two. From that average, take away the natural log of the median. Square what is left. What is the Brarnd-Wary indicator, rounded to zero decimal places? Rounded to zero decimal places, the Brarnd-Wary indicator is 78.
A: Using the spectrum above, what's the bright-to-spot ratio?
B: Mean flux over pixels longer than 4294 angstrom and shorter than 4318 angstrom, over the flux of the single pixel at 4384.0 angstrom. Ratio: 0.95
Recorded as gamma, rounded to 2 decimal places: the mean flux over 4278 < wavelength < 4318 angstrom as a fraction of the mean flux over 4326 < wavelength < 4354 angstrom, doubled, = 1.58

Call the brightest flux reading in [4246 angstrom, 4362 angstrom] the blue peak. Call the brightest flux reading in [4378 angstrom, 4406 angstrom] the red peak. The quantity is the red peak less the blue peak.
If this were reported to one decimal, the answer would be -1.0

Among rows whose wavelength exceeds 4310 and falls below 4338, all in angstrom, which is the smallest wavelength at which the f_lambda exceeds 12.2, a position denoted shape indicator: 4320.0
